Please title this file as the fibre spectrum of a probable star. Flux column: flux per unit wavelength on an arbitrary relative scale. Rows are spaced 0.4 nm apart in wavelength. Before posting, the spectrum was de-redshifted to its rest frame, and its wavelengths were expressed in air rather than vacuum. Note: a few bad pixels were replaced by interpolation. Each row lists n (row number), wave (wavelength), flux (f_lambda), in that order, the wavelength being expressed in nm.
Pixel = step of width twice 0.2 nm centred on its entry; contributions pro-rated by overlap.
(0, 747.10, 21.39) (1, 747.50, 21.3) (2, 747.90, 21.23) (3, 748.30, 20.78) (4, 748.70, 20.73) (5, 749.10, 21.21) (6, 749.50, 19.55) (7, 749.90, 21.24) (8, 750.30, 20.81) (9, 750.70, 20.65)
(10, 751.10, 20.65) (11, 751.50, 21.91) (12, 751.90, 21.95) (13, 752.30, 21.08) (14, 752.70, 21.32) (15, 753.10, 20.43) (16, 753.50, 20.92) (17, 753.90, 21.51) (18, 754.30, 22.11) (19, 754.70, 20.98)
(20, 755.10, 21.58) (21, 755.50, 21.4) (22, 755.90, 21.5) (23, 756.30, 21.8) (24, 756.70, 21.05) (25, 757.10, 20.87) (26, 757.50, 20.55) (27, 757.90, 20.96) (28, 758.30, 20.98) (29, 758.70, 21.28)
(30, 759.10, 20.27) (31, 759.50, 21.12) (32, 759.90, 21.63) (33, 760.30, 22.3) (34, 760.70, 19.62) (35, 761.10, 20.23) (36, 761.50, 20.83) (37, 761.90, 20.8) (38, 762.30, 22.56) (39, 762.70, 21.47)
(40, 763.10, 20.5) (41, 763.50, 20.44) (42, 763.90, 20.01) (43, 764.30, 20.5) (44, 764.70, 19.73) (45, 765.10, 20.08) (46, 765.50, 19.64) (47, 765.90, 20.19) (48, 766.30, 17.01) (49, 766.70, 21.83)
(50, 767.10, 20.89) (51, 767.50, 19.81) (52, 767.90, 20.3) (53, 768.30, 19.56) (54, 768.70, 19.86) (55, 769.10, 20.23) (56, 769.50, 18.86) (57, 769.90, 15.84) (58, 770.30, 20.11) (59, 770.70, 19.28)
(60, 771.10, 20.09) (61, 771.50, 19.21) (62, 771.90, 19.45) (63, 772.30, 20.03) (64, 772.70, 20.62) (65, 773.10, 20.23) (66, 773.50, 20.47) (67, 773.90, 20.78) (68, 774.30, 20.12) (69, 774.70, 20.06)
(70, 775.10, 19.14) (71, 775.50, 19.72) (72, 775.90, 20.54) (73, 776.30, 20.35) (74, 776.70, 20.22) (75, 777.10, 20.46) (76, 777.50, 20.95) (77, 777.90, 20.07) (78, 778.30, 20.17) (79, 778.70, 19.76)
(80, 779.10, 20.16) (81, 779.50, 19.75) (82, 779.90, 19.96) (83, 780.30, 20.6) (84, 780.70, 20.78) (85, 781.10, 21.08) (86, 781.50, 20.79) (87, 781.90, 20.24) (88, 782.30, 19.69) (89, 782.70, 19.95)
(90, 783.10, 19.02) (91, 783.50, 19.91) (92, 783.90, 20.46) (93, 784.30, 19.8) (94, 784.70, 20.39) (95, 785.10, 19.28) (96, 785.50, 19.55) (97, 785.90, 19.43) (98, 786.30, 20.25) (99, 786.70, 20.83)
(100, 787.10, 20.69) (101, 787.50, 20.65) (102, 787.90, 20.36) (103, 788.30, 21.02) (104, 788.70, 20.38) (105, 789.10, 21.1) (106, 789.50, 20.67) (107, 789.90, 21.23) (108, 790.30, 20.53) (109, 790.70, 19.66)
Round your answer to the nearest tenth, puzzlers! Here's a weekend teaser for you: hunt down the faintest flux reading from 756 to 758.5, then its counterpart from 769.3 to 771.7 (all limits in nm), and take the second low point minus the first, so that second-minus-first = -4.7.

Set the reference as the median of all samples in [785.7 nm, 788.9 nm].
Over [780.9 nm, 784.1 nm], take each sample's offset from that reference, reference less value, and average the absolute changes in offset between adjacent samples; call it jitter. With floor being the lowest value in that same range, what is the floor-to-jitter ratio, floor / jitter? 33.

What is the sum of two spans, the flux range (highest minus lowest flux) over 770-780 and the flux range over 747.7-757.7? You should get 4.4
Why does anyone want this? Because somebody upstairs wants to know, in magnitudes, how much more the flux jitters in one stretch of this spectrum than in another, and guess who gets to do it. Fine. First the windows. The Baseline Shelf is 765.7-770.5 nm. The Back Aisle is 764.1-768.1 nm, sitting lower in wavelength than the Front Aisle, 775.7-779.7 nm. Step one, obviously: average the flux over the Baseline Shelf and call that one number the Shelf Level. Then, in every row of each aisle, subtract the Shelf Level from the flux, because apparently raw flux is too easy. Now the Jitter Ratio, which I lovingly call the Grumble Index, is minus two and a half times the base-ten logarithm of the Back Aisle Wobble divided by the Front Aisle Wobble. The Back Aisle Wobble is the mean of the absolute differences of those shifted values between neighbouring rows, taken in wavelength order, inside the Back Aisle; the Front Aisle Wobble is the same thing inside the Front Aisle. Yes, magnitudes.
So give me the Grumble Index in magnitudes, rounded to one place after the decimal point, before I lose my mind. -1.5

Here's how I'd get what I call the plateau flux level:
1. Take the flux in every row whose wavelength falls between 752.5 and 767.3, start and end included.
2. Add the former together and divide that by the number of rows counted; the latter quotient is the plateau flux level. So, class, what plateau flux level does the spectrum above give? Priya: 20.8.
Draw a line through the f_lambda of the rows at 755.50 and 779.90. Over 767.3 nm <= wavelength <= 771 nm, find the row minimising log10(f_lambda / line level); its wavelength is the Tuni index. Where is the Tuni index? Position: 769.90 nm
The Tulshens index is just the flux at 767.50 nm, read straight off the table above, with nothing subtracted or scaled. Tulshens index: 19.81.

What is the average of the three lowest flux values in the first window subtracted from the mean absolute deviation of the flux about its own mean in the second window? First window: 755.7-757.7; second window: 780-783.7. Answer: -20.3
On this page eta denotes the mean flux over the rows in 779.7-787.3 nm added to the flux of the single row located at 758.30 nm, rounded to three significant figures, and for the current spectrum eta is 41.1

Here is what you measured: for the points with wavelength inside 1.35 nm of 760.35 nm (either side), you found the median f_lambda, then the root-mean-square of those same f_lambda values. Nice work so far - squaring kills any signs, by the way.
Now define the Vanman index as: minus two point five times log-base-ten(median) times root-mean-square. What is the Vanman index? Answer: -68.8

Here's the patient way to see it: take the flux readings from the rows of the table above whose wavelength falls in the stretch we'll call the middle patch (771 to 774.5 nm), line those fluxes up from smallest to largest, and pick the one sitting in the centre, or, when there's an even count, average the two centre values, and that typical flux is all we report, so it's 20.1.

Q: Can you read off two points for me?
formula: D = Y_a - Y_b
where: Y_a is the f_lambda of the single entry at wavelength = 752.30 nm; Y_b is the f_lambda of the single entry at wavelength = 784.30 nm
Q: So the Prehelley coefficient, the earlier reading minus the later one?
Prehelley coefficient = 1.3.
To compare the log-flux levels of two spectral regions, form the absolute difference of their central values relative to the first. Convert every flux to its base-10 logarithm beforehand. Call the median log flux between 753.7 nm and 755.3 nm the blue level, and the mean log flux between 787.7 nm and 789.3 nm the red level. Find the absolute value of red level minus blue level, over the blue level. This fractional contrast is 0.013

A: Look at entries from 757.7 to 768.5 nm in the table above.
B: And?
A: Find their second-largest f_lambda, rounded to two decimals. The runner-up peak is 22.30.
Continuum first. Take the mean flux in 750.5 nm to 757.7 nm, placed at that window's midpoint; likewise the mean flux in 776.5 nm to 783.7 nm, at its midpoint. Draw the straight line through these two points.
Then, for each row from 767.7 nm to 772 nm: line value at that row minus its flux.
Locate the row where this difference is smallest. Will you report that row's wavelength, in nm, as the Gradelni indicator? 767.90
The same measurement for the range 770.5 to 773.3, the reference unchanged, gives 772.70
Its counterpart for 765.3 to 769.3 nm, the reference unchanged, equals 766.70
